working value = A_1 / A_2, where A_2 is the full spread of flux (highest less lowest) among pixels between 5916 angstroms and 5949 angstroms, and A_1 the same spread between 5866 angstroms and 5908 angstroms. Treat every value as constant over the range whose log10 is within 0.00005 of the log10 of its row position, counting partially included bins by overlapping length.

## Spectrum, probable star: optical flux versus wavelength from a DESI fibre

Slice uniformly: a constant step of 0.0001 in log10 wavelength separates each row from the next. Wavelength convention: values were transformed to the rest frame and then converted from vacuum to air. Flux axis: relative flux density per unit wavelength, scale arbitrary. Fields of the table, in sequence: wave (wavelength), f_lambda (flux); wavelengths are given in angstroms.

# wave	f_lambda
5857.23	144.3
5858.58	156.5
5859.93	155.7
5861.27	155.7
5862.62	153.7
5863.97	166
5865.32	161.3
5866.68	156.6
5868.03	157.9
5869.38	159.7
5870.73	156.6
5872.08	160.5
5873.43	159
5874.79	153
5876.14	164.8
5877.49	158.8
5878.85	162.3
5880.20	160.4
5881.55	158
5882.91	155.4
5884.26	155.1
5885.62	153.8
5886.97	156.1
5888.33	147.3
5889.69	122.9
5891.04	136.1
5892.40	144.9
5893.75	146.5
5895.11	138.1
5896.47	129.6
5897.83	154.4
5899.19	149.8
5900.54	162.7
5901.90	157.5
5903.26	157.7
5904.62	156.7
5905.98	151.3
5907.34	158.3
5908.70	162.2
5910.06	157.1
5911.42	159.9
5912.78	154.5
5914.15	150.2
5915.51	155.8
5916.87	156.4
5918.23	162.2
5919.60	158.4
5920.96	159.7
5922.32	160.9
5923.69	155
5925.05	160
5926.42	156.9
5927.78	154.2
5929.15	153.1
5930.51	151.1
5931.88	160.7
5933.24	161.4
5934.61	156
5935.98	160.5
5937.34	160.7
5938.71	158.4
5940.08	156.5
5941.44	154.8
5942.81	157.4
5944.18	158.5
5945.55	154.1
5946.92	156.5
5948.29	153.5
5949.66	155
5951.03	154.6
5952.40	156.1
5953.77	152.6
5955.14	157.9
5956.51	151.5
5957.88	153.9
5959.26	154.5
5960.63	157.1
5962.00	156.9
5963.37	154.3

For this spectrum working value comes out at 3.8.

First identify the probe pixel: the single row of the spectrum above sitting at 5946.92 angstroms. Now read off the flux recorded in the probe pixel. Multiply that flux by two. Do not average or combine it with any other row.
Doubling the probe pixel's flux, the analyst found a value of 313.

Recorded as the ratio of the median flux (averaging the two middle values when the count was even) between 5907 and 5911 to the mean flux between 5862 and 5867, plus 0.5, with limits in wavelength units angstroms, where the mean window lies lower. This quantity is 1.49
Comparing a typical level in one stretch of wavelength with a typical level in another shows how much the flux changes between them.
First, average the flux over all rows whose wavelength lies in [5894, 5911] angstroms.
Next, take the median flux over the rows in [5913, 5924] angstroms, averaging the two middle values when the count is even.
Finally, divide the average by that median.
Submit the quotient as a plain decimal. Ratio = 0.97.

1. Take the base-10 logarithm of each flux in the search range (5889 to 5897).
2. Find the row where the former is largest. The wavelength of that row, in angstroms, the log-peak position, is 5893.75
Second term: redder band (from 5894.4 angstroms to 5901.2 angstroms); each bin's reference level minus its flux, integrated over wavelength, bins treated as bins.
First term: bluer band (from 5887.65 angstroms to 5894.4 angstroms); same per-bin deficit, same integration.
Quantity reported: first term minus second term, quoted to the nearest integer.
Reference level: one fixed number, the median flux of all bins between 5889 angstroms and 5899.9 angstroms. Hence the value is 50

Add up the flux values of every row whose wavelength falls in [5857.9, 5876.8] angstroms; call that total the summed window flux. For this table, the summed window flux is 2217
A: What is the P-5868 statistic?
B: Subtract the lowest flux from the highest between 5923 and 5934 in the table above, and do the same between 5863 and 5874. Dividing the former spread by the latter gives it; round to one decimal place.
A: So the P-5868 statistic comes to 1.1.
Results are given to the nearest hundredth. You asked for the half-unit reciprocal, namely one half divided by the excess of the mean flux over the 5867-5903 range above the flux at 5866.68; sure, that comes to -0.12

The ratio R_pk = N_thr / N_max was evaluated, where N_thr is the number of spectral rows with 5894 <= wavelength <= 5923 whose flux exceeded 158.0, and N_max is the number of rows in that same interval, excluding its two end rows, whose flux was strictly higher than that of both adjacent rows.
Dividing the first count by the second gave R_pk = 1.3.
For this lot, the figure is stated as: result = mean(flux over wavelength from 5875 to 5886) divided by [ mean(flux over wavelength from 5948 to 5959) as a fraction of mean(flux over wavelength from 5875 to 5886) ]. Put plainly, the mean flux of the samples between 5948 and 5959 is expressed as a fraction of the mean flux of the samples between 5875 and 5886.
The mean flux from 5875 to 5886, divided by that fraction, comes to 163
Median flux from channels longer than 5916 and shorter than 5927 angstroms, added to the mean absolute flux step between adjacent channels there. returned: 163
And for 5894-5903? 163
